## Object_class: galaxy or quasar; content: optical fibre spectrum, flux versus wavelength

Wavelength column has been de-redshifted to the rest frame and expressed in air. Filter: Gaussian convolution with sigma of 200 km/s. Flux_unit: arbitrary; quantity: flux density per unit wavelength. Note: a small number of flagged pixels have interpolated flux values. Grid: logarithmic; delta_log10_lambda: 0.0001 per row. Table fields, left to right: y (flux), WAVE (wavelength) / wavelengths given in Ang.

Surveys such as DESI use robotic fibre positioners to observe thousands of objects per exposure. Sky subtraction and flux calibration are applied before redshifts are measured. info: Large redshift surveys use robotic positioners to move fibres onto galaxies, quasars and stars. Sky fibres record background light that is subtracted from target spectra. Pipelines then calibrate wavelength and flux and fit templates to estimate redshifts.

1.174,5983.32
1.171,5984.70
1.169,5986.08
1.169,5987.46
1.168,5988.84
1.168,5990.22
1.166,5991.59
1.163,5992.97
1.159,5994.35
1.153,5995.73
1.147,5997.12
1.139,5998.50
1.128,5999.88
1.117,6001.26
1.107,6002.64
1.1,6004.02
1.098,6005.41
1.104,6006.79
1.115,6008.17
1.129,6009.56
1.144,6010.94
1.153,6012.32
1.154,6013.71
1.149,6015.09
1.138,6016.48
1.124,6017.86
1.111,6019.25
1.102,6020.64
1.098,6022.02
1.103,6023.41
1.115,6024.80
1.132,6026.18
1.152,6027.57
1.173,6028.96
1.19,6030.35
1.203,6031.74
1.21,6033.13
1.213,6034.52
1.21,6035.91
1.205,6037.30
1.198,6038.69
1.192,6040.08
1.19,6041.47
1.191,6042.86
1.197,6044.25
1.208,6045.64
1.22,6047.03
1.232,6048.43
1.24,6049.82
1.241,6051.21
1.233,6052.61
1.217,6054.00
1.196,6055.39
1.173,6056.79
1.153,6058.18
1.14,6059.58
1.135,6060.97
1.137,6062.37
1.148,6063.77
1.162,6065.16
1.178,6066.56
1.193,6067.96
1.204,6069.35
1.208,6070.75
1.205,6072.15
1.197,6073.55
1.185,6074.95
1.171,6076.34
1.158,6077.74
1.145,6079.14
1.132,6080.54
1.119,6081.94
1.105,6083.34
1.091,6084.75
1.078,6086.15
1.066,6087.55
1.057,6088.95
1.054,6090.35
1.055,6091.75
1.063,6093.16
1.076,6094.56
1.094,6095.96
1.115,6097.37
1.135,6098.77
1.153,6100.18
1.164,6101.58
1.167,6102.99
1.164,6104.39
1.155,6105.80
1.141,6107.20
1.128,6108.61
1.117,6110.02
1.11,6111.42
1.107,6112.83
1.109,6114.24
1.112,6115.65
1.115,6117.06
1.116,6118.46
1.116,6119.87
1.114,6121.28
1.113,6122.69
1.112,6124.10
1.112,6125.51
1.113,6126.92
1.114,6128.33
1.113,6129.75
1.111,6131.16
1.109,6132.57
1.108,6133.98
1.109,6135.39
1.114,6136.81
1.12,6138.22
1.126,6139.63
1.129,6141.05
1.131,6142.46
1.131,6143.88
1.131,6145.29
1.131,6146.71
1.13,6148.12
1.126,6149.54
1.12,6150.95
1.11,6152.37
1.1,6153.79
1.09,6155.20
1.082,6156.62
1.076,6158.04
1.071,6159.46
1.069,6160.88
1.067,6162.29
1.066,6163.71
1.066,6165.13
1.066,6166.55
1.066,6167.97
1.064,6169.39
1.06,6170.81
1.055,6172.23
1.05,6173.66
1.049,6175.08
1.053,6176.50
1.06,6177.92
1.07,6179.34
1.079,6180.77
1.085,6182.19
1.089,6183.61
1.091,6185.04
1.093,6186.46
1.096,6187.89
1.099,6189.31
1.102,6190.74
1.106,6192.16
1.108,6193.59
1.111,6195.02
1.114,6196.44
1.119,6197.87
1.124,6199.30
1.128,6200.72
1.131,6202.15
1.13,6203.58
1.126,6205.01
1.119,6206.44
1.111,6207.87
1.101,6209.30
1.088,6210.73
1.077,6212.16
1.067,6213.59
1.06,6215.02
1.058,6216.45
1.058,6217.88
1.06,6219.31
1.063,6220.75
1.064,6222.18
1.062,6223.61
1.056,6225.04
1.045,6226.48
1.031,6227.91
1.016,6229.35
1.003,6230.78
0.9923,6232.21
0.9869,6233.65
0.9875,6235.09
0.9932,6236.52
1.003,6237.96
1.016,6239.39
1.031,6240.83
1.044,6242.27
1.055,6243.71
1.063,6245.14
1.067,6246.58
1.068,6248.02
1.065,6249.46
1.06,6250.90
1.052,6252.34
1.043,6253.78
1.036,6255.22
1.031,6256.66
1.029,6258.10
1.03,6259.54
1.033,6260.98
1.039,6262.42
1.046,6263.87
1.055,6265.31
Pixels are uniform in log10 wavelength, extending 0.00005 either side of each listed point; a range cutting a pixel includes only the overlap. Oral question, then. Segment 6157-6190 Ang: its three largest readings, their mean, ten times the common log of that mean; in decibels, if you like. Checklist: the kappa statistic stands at 0.40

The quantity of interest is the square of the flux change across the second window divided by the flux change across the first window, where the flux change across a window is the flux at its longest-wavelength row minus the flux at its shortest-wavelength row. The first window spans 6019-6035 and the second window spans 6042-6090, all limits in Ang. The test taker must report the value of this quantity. 0.18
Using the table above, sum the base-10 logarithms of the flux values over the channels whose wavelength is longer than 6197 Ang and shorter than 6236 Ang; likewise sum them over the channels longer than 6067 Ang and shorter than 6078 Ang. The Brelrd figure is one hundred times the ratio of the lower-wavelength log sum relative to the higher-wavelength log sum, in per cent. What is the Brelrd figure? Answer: 78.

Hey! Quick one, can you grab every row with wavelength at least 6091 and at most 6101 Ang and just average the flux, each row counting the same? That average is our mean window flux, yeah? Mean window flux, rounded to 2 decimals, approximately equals 1.10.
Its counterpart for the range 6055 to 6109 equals 1.14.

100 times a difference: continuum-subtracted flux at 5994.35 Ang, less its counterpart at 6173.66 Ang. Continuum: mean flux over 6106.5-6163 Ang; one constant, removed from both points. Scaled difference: 11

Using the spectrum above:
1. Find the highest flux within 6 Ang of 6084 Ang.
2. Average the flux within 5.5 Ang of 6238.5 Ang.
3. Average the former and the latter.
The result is 1.08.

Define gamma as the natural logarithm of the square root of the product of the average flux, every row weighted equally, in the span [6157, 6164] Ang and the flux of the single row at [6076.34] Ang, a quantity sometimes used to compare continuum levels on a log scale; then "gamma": 0.113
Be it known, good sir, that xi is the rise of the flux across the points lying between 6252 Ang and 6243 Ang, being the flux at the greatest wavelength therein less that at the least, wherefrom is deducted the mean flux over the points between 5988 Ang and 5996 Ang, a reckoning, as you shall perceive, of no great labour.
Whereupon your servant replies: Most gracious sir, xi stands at -1.16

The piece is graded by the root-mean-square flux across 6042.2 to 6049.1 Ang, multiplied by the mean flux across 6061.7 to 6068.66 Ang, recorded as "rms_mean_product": 1.41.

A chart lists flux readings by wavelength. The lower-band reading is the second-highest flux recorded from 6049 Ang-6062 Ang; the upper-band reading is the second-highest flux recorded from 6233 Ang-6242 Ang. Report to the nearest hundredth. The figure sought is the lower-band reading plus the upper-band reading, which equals 2.26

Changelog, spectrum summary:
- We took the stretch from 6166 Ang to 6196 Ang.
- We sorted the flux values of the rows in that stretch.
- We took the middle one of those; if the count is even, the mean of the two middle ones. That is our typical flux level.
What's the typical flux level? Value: 1.08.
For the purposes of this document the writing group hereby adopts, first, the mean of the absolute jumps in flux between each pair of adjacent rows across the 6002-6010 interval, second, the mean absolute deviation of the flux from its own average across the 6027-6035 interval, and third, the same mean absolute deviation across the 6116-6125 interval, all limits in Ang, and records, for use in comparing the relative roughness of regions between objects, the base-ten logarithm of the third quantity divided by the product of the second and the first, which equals 1.0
